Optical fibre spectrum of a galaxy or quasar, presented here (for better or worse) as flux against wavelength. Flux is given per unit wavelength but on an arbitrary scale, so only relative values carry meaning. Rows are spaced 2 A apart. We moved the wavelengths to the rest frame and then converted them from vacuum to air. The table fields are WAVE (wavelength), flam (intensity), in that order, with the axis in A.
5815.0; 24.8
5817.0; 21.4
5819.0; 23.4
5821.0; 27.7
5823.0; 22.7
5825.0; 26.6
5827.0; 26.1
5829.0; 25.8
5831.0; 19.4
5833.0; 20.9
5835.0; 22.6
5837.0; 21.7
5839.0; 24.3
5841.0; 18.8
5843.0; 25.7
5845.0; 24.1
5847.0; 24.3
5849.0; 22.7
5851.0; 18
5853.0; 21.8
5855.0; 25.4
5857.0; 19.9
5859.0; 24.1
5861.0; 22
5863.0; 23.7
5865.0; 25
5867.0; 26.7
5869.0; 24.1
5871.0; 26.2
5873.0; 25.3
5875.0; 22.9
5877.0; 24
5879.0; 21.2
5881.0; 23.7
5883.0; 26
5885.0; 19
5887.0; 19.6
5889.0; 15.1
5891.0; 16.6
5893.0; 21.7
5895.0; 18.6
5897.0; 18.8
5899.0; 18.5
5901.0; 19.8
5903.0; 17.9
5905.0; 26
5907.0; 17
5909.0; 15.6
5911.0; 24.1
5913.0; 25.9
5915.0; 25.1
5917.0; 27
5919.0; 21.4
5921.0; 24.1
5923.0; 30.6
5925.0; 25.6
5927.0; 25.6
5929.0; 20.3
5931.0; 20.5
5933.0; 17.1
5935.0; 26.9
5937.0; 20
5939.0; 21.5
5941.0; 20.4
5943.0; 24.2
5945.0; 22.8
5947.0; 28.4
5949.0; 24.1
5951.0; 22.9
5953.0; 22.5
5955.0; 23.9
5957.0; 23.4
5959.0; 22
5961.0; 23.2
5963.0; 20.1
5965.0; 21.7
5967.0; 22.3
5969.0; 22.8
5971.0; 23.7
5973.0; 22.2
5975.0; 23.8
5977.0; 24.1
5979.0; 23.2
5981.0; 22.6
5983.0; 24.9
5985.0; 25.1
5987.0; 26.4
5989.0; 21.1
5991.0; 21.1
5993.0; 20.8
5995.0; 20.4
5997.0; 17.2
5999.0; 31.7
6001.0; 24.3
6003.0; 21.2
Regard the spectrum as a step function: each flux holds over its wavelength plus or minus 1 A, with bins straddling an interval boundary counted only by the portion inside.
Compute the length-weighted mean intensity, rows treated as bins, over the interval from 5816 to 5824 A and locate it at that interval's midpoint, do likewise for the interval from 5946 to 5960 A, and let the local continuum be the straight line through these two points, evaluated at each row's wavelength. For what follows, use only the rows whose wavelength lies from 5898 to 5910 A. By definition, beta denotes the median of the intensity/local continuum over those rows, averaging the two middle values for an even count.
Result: 0.76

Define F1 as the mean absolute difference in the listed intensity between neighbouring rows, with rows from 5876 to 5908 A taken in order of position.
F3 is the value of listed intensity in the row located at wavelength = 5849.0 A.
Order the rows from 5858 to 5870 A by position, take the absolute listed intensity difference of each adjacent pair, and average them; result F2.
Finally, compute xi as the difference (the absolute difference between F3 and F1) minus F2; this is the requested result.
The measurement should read 17.5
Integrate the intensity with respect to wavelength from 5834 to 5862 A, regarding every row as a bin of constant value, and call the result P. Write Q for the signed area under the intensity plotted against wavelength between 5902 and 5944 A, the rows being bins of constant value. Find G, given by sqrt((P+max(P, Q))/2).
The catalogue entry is 28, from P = 631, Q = 954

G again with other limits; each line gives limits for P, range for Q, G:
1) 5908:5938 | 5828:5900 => 34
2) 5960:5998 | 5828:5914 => 37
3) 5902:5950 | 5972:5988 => 33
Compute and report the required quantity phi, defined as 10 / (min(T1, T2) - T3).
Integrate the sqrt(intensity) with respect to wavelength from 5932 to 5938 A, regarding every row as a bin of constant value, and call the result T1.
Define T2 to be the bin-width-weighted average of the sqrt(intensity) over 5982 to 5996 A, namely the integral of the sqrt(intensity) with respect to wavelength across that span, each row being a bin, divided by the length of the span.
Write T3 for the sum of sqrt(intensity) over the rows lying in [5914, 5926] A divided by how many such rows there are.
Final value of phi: -35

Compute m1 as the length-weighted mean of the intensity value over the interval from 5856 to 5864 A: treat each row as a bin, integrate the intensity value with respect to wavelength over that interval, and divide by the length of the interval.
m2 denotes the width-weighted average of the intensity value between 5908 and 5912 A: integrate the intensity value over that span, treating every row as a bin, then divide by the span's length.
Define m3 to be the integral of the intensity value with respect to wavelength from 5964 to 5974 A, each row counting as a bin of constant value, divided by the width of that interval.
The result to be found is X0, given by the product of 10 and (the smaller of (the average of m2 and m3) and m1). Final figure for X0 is 212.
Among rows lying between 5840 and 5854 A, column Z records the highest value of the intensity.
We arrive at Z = 25.7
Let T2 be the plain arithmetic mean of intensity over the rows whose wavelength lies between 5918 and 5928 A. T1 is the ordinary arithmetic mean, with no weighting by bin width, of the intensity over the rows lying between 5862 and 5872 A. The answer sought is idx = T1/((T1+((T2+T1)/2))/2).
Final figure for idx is 1.00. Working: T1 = 25.1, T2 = 25.5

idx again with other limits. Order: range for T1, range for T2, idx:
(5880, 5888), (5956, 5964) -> 1.00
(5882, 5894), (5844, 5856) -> 0.96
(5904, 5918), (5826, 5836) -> 1.00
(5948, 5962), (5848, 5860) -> 1.01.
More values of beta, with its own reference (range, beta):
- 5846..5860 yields 0.95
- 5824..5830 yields 1.10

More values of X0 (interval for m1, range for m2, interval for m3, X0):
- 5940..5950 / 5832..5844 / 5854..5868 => 231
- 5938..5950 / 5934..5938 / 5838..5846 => 233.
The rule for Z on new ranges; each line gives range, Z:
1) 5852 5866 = 25.4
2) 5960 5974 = 23.7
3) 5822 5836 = 26.6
